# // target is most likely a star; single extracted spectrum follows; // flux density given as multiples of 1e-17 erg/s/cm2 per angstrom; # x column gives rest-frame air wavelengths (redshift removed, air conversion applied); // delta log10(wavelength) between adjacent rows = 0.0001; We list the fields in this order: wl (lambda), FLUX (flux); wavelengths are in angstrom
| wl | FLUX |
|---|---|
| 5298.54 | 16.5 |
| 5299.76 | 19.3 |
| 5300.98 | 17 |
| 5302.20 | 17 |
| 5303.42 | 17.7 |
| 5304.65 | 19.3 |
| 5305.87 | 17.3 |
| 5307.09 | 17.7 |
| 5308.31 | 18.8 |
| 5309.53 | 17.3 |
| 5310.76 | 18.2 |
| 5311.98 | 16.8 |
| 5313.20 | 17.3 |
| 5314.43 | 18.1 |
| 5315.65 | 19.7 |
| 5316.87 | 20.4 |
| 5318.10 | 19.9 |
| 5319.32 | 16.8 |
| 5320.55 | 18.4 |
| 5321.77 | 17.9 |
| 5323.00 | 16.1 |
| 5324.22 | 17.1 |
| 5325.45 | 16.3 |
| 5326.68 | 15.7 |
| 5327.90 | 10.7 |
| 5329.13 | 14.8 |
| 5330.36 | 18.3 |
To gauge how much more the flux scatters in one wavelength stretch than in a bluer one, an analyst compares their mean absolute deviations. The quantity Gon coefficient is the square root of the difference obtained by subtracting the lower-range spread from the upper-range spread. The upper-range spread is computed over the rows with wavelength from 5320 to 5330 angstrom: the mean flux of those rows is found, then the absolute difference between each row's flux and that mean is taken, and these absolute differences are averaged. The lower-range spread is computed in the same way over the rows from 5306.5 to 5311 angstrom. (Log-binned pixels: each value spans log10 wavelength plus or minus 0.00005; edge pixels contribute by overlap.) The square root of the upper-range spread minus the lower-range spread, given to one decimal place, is 1.1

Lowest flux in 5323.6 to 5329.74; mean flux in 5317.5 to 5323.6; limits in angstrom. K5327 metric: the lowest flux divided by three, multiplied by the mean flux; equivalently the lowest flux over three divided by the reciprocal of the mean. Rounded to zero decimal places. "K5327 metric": 64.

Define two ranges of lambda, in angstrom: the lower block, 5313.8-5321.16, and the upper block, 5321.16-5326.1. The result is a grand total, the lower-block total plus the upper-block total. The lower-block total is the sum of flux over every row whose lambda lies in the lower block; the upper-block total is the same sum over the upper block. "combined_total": 181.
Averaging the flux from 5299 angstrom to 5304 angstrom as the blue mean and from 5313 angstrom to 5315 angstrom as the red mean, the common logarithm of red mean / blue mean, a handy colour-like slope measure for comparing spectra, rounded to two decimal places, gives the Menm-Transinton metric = 0.00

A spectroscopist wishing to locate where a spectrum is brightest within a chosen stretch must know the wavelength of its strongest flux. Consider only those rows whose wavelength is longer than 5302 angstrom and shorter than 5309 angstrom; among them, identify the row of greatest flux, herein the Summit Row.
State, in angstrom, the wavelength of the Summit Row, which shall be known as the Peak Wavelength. 5304.65 angstrom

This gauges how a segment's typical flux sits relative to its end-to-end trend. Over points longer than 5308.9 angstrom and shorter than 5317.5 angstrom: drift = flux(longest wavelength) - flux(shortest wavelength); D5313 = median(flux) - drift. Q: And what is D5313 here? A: 15.0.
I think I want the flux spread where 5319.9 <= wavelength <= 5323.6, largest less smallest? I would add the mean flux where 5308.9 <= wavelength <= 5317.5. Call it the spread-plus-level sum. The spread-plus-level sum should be 20.6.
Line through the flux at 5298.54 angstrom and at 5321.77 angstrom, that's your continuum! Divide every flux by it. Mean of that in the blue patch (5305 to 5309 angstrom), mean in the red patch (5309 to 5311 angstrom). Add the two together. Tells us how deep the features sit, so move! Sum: 2.09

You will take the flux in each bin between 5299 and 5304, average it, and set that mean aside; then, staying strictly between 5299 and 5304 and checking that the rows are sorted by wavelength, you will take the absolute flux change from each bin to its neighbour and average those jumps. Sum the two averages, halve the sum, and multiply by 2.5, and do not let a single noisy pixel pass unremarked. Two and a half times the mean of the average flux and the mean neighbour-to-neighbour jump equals 23.4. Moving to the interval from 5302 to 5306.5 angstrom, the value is 24.1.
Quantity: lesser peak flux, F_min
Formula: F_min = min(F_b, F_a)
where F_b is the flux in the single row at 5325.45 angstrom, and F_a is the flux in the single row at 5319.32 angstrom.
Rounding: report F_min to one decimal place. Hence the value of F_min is 16.3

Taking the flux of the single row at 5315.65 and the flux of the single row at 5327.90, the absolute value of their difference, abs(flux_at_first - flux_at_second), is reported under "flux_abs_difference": 9.0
